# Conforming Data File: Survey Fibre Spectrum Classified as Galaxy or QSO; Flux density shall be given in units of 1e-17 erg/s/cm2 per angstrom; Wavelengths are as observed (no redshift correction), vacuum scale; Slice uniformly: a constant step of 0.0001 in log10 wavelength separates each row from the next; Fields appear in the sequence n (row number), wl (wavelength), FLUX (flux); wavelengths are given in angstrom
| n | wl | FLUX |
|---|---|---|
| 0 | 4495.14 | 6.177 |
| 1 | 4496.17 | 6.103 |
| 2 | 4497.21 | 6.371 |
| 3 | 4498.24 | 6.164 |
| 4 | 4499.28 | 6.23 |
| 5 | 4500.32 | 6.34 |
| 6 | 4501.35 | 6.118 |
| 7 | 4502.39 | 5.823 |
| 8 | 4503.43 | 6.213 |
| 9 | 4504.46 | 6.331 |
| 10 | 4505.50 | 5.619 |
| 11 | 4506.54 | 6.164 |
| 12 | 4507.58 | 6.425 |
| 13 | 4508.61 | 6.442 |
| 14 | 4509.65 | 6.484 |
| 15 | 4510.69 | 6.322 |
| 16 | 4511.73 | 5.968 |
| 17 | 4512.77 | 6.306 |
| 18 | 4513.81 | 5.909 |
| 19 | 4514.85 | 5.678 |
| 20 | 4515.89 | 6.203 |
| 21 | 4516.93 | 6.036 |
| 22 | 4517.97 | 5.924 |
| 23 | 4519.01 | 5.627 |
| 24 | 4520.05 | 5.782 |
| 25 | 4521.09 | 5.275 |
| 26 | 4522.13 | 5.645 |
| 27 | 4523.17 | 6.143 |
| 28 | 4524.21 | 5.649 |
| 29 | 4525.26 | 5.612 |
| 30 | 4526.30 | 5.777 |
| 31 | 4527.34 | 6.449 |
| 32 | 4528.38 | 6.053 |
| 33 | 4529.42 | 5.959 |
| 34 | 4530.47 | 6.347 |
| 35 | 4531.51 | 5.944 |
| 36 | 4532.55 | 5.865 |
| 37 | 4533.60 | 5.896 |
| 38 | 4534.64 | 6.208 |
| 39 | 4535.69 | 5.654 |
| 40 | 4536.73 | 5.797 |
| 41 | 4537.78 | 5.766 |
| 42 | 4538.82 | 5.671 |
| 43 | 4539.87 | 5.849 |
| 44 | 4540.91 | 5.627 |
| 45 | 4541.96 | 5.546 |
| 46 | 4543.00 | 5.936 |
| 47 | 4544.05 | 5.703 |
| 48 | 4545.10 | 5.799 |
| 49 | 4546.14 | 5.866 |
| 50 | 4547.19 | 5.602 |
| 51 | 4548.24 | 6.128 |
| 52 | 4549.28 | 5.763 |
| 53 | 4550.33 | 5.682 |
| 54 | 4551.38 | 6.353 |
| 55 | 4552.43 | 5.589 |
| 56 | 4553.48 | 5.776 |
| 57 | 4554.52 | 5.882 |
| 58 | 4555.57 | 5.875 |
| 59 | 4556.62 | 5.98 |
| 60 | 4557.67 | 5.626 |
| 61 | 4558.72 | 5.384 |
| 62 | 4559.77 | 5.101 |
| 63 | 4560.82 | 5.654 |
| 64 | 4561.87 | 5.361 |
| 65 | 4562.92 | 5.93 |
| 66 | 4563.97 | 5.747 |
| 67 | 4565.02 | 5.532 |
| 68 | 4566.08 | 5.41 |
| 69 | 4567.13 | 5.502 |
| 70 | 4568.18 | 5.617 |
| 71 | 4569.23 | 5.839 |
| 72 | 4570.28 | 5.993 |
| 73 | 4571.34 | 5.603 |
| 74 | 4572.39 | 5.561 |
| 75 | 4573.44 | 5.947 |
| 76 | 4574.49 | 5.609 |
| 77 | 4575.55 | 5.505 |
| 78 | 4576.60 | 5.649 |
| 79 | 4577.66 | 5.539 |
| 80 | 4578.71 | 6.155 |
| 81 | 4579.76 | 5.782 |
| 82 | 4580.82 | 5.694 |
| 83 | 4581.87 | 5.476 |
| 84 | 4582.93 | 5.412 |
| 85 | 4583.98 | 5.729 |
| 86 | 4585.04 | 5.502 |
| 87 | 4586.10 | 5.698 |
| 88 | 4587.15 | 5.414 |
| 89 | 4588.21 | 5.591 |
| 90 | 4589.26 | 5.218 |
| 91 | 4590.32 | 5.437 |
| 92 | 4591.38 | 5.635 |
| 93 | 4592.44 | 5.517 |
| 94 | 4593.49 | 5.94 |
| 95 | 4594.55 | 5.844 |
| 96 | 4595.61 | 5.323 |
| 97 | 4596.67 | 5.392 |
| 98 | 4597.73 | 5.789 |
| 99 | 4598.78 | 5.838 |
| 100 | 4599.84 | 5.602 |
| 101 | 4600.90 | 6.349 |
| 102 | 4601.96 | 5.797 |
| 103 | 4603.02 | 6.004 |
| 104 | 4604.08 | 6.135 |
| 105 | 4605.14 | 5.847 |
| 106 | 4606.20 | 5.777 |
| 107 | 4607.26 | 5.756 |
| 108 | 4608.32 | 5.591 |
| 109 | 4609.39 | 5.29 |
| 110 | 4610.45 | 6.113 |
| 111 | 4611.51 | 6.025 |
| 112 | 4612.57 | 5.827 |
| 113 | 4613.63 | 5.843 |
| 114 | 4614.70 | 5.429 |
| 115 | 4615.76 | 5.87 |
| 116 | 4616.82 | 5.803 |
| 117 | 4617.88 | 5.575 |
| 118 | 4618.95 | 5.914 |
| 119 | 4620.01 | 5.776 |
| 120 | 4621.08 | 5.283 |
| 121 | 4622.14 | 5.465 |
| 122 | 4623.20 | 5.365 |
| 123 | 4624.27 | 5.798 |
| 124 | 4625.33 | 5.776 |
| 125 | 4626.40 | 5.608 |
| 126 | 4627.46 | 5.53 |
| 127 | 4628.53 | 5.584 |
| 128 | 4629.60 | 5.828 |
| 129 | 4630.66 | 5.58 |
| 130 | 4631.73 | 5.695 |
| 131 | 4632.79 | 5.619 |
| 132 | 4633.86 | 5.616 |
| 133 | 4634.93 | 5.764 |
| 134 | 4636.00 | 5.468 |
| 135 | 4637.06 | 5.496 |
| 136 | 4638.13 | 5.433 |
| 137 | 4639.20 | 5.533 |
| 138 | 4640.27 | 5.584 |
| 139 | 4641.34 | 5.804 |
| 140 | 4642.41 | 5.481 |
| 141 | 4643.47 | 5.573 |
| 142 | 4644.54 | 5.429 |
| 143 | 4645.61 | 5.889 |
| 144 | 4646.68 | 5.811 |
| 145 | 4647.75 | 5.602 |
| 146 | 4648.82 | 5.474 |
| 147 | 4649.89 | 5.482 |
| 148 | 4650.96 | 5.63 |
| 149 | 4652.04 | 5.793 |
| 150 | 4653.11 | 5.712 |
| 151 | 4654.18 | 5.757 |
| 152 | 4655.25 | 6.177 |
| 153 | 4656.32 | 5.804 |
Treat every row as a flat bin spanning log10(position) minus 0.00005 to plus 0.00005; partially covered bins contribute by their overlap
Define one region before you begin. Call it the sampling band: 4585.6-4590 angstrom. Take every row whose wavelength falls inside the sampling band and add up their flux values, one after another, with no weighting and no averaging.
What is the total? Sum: 21.9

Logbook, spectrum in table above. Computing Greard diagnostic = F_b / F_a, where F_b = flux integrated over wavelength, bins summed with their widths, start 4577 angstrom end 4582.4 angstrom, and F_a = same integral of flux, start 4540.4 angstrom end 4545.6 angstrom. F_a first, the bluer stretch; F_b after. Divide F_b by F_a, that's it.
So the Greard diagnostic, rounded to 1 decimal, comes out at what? 1.0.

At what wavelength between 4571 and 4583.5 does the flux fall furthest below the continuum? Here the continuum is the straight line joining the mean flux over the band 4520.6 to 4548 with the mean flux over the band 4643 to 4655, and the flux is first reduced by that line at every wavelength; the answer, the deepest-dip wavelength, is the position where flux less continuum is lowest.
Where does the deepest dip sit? 4582.93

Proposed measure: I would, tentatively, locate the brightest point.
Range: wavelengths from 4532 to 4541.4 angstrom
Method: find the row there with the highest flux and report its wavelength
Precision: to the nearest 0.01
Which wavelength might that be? 4534.64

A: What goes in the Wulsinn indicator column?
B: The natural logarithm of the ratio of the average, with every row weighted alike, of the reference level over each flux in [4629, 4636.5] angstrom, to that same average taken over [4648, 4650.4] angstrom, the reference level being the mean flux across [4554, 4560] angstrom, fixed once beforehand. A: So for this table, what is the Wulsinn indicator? -0.03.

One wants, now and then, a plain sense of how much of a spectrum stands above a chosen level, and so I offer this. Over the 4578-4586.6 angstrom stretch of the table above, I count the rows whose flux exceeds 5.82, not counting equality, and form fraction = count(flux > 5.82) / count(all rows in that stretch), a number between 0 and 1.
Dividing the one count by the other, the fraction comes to 0.1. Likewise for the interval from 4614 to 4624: 0.2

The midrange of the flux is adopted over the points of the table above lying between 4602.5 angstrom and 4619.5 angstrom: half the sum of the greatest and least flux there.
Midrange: 5.71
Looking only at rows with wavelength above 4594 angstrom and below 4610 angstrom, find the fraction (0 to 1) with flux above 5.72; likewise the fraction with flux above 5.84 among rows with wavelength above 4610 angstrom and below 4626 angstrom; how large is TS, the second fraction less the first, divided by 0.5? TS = -0.7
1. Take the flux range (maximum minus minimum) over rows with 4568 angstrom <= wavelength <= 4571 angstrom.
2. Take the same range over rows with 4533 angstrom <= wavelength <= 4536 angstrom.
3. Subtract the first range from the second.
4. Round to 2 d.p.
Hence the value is 0.18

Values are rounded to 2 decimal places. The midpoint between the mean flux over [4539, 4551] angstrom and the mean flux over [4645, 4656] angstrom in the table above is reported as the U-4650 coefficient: 5.75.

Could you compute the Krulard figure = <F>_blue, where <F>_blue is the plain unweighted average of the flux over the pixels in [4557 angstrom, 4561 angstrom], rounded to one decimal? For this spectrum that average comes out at 5.4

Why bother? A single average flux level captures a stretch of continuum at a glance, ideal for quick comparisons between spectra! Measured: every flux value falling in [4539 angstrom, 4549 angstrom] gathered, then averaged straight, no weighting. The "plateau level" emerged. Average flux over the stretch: 5.78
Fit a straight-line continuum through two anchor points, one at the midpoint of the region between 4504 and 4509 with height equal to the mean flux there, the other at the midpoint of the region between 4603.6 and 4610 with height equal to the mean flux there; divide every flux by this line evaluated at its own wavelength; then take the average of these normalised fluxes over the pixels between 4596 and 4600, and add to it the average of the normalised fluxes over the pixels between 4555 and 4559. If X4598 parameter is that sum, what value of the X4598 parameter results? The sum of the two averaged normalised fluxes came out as 1.94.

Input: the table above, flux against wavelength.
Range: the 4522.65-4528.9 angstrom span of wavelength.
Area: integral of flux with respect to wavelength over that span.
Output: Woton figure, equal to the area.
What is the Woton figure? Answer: 37.2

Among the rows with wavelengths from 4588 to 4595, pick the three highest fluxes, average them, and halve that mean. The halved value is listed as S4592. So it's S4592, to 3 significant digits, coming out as 2.90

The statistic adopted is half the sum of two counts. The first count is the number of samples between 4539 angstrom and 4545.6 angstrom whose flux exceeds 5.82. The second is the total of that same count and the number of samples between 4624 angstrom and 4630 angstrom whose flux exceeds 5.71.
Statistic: 3.5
